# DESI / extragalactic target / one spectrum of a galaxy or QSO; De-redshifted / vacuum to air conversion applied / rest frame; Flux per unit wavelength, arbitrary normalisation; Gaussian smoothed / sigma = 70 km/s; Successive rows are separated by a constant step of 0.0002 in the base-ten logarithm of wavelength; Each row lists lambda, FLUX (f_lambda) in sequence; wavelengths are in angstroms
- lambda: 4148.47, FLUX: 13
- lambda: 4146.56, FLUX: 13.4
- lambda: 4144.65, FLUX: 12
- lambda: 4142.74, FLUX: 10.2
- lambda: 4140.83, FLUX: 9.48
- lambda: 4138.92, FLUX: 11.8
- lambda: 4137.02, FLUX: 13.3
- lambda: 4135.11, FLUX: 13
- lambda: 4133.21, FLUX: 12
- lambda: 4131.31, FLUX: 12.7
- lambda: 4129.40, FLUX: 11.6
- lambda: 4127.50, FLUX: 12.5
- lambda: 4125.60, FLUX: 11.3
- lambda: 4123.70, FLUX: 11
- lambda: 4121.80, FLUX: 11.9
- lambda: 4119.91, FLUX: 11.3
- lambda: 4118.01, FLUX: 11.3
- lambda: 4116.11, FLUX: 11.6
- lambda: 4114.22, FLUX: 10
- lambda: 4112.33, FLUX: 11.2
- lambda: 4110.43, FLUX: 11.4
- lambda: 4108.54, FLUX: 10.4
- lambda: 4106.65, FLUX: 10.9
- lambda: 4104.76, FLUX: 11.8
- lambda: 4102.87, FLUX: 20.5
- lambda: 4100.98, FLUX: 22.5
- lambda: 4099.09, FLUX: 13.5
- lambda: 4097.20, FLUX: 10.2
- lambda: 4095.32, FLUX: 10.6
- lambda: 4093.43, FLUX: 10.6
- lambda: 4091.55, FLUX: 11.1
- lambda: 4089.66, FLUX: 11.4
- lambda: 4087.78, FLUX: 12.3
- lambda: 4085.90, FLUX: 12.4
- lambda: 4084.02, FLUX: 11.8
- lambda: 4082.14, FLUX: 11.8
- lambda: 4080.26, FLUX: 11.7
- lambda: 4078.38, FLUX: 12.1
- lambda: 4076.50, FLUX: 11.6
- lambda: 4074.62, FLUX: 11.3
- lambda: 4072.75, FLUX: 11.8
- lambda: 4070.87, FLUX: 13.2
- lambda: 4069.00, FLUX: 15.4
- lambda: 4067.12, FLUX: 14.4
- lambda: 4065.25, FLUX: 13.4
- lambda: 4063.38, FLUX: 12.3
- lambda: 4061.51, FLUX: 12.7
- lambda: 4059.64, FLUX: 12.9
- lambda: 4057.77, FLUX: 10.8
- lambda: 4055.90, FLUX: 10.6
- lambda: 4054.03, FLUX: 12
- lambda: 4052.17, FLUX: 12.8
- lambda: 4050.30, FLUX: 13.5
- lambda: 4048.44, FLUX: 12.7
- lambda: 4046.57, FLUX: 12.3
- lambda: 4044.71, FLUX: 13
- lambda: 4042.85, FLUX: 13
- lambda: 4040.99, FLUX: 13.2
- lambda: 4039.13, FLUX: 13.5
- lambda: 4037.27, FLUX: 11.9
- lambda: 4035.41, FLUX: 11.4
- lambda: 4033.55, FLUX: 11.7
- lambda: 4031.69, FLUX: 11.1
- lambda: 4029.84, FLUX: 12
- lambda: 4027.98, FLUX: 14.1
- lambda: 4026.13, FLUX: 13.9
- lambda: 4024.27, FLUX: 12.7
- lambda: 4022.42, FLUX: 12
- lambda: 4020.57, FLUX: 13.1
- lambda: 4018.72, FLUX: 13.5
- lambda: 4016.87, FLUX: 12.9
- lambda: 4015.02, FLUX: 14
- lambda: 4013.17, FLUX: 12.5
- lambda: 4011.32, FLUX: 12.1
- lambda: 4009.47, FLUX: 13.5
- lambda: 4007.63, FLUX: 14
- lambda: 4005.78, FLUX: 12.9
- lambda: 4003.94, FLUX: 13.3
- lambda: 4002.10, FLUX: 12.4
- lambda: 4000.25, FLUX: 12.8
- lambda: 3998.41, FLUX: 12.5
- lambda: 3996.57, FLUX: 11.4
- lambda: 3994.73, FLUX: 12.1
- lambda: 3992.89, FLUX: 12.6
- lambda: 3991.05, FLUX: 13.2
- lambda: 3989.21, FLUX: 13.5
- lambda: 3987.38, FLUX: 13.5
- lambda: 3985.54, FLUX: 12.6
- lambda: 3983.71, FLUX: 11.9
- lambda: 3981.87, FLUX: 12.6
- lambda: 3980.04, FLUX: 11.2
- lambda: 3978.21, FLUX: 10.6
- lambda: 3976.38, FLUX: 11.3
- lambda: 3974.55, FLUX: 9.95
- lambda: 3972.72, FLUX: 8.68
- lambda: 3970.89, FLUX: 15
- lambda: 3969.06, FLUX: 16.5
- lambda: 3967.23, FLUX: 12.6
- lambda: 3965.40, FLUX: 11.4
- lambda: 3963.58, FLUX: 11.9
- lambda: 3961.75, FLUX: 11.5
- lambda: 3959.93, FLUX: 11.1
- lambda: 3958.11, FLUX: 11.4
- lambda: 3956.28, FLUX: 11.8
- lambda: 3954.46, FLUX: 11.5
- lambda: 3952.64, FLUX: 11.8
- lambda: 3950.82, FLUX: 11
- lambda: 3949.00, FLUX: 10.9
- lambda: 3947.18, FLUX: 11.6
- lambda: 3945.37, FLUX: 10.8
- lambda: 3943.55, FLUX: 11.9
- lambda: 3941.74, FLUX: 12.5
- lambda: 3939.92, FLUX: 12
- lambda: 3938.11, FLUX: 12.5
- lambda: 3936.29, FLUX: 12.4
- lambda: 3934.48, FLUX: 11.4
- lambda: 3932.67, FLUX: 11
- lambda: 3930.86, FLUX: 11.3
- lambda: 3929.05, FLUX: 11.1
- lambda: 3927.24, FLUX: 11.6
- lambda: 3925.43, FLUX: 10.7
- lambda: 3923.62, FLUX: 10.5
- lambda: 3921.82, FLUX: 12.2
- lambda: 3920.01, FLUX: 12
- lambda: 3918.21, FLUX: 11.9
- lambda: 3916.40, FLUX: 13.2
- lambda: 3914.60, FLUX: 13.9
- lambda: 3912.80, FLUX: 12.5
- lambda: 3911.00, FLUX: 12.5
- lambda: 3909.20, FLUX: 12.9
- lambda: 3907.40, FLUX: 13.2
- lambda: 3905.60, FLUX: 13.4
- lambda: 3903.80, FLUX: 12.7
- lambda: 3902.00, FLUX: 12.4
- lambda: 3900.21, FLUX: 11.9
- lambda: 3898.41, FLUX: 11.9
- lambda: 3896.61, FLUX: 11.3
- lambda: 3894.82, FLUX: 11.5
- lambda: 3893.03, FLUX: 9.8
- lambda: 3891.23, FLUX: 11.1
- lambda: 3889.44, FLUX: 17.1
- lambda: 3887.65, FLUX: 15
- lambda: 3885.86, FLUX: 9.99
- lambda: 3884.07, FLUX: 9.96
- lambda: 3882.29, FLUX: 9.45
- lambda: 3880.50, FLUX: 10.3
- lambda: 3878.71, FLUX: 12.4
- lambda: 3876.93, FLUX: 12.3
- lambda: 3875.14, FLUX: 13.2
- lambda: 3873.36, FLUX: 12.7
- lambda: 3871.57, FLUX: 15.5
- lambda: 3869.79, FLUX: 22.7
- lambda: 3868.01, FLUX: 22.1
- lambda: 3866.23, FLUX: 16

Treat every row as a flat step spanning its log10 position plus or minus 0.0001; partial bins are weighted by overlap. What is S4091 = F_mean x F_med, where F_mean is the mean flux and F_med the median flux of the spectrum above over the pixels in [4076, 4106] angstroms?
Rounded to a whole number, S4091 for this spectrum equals 152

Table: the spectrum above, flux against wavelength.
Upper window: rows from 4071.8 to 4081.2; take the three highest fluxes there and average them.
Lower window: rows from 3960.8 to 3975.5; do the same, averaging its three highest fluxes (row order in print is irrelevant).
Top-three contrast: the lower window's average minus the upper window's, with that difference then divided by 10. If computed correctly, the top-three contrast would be 0.28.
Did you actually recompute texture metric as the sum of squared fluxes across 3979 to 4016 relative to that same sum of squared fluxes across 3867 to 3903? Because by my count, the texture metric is 0.88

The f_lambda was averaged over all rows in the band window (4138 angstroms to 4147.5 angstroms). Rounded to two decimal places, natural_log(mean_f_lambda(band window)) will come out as 2.43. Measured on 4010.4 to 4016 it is 2.55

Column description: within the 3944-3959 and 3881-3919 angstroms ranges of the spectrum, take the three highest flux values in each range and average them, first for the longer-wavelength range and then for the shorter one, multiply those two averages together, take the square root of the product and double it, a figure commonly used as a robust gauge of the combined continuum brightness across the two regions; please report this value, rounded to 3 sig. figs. 26.8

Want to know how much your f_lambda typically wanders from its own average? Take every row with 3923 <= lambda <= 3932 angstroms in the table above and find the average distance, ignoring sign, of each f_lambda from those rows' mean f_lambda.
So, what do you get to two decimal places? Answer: 0.35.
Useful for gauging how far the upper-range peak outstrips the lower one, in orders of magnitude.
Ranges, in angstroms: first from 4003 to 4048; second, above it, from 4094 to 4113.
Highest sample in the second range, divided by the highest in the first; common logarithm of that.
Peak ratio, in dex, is 0.20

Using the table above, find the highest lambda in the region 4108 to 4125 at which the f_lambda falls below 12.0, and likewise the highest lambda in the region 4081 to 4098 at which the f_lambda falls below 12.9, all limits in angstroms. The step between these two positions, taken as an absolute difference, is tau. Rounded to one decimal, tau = 26.5 angstroms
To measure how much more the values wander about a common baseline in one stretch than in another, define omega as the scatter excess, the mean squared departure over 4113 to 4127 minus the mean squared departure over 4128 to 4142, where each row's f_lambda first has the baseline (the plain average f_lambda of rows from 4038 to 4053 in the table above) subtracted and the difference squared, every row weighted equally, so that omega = 1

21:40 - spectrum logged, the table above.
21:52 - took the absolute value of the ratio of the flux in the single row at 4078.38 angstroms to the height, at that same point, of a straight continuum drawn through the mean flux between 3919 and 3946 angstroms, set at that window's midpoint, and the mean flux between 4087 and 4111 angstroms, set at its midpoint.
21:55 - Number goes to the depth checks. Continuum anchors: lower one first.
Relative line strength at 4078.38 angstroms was 0.95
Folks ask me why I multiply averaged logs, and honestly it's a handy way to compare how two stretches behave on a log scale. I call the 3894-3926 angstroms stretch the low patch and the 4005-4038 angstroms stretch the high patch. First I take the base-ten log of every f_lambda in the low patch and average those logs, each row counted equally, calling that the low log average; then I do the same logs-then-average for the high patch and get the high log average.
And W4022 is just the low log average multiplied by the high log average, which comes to 1.20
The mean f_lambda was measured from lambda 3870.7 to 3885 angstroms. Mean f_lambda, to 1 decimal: 12.0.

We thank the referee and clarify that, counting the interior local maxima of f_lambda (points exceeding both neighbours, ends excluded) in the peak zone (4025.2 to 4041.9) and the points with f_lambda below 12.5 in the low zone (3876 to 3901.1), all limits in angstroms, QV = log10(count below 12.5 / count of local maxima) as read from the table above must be 0.6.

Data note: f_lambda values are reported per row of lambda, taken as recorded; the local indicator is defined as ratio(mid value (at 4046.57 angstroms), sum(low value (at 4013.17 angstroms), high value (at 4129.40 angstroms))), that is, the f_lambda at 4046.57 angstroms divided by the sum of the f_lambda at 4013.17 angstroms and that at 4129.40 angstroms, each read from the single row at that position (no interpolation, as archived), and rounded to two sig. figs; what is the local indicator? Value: 0.51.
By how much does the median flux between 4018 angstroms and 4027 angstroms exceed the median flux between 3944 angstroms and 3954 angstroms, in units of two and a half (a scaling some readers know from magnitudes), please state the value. 0.8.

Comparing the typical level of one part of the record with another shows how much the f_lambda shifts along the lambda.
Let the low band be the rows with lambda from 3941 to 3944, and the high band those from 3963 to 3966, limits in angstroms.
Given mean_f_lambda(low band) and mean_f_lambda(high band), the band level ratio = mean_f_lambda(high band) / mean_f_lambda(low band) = 0.95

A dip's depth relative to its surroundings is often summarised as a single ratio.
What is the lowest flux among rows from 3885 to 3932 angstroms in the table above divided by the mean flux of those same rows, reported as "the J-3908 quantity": 0.80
